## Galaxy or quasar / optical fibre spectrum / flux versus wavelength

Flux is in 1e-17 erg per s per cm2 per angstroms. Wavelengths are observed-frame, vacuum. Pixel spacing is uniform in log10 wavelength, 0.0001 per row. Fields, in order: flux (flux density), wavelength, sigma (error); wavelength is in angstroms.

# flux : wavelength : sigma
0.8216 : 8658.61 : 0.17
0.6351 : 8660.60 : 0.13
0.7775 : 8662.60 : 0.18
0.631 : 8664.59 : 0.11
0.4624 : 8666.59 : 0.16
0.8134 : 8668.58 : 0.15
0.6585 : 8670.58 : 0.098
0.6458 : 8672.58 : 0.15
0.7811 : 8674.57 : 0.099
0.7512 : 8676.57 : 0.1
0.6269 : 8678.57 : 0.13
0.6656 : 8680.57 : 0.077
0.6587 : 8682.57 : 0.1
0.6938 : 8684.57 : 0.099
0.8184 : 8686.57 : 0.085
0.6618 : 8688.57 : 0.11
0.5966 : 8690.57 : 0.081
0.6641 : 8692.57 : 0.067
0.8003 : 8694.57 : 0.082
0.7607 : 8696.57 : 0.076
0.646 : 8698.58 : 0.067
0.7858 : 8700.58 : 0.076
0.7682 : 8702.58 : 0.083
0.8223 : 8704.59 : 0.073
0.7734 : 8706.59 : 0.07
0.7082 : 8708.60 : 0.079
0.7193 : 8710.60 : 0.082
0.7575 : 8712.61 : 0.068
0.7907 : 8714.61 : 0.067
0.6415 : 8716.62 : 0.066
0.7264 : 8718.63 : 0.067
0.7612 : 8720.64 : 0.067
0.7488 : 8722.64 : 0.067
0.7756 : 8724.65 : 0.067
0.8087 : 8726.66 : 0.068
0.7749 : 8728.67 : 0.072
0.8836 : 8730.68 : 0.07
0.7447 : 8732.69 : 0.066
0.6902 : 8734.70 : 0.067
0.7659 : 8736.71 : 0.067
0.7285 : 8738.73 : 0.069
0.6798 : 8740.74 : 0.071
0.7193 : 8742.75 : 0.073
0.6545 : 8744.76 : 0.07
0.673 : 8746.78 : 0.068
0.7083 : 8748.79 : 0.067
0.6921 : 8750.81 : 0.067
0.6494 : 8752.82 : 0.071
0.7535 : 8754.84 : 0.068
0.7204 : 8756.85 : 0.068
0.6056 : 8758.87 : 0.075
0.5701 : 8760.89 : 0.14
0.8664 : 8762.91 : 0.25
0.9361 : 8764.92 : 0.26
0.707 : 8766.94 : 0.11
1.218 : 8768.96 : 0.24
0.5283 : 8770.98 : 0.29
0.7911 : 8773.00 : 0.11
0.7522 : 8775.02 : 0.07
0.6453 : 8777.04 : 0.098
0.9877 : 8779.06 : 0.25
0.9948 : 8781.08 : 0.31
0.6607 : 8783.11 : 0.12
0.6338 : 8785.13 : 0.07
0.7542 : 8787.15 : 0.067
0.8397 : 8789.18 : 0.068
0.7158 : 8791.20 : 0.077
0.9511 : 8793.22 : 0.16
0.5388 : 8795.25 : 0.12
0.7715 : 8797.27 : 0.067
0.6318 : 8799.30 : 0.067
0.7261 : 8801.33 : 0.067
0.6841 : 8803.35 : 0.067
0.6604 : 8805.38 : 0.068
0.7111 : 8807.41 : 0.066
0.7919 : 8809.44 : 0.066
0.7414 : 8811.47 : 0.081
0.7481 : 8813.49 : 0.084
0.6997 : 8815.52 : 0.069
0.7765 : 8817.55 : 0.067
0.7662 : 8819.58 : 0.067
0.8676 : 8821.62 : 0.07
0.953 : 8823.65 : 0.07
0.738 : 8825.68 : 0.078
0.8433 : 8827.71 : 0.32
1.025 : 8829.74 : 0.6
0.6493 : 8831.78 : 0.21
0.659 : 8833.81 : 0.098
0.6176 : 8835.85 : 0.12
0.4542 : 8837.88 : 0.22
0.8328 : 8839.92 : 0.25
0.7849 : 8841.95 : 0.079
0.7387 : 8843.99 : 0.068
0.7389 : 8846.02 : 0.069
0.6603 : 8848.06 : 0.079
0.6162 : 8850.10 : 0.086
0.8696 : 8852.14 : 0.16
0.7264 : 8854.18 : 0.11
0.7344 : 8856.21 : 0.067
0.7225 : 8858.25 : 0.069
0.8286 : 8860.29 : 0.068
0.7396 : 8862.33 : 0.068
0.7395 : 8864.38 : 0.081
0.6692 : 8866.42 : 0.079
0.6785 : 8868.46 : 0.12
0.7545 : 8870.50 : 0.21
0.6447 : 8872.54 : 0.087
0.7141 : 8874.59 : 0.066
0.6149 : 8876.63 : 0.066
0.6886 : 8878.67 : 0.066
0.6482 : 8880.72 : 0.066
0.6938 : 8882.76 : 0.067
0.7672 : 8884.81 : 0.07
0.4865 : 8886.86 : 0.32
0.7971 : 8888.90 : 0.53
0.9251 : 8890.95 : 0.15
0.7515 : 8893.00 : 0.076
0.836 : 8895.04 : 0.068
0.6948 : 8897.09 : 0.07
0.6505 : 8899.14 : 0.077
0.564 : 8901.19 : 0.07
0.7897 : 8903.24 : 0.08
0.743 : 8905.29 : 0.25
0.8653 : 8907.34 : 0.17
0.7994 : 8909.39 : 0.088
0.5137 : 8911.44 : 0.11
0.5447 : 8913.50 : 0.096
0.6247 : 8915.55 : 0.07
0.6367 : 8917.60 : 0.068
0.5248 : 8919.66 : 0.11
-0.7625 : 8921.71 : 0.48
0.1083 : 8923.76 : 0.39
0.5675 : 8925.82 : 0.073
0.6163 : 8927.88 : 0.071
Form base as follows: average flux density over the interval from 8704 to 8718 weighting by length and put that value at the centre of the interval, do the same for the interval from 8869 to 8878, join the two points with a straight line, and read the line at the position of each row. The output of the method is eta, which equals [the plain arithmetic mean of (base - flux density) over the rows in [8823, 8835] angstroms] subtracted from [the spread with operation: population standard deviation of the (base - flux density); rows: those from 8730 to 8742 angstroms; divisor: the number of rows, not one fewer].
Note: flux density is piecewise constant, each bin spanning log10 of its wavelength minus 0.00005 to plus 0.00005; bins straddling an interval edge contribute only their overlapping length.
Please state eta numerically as 0.18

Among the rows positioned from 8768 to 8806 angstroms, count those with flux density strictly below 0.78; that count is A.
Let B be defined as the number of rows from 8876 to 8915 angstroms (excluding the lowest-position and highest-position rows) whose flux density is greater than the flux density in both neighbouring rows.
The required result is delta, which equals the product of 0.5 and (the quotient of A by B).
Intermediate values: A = 13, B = 6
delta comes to 1.08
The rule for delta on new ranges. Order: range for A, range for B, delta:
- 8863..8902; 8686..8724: 1.60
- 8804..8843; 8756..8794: 1.20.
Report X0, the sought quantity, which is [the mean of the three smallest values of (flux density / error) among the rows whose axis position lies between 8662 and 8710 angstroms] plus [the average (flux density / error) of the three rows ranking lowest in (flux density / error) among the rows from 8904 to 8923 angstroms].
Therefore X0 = 5.9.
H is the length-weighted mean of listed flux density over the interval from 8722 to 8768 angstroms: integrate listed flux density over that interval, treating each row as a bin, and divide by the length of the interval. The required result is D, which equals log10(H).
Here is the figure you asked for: -0.135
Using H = 0.73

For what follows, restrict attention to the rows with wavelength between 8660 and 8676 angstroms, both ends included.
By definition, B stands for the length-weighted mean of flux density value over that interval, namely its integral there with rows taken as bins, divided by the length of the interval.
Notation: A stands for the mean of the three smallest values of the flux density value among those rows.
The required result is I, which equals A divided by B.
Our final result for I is 0.849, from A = 0.58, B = 0.679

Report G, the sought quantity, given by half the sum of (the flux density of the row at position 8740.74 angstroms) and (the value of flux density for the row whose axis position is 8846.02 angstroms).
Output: 0.71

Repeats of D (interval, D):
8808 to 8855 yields -0.124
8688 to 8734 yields -0.128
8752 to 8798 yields -0.116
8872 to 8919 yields -0.158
